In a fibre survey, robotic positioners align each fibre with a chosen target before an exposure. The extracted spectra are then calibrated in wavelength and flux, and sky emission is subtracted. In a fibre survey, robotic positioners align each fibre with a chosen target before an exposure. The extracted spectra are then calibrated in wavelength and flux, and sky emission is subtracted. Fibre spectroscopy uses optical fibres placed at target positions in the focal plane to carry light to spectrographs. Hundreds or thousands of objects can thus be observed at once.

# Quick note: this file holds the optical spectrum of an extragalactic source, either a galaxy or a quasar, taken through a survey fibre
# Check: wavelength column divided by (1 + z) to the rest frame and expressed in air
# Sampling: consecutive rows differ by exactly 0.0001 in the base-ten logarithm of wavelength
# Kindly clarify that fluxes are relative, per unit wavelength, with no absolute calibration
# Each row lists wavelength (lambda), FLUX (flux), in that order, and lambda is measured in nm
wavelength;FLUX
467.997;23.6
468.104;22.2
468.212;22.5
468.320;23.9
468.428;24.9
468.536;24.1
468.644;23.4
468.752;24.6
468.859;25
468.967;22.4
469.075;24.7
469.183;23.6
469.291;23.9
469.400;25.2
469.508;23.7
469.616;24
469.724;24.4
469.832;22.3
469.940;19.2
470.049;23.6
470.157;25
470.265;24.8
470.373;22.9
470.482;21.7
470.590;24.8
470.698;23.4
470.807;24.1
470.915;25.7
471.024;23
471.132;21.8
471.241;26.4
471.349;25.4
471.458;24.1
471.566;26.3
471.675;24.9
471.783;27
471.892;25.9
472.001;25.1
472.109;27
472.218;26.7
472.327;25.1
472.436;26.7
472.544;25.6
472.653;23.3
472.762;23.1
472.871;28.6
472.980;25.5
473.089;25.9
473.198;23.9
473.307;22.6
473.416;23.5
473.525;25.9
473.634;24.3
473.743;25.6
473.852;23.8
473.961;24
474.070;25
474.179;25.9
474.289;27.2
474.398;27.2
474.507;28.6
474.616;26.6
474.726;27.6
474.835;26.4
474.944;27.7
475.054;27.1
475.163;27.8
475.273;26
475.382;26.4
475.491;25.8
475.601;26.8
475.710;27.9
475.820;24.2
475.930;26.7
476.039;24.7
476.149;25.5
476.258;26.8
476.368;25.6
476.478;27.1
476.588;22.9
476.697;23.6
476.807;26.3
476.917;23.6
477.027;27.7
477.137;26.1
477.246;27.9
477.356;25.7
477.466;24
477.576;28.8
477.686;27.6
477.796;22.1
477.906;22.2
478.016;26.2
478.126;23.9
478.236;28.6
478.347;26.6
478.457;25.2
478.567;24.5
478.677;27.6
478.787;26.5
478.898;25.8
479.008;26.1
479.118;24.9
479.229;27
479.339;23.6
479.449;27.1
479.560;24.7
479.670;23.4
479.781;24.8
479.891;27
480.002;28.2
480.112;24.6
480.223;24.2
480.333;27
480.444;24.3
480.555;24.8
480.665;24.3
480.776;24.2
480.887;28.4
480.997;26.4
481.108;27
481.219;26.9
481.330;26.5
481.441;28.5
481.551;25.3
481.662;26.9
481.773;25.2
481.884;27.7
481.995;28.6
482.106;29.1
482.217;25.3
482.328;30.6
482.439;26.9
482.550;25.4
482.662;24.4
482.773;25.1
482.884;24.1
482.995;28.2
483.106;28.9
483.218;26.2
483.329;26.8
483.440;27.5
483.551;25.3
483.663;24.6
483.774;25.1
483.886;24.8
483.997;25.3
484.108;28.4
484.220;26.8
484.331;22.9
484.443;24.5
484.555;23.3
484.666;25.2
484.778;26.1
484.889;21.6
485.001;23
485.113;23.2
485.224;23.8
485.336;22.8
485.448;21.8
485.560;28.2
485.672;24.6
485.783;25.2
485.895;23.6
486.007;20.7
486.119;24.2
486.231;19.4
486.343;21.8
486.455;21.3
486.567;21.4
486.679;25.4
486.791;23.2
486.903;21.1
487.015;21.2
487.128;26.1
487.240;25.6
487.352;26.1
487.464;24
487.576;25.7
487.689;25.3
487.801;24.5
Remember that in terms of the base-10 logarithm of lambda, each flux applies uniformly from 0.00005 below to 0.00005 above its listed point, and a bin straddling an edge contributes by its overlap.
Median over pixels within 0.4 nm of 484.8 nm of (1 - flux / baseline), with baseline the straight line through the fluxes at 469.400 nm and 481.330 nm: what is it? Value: 0.13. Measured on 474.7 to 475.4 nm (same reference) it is -0.05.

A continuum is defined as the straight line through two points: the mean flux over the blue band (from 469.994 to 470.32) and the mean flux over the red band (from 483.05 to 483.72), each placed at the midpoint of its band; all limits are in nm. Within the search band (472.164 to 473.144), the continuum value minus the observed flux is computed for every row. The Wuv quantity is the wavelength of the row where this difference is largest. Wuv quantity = 472.762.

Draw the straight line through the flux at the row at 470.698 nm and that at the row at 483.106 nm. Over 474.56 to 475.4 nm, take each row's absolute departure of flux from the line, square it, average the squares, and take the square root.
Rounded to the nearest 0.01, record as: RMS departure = 1.78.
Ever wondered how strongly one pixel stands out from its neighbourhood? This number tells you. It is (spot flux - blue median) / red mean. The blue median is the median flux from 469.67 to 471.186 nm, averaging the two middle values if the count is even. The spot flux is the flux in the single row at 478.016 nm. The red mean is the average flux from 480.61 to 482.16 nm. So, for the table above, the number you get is 0.101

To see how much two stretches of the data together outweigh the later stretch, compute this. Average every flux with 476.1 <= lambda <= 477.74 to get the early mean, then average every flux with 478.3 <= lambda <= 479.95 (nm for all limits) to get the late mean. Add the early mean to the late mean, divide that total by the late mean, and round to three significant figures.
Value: 2.01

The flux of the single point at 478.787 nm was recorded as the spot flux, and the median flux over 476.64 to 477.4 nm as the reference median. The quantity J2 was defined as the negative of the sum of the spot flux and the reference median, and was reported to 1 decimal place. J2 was -52.6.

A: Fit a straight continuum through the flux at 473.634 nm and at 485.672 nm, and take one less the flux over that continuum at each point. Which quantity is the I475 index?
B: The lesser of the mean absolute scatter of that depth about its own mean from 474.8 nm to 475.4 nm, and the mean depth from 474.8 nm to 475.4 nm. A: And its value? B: -0.11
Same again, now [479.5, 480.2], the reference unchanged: -0.04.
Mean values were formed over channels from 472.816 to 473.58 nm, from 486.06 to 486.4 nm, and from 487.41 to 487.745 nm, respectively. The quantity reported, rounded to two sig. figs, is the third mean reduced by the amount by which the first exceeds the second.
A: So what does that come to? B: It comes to 22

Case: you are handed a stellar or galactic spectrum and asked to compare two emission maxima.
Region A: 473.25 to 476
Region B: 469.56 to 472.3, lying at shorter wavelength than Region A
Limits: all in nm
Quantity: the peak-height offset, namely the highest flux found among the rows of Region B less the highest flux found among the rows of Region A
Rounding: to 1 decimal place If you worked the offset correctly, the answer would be -1.6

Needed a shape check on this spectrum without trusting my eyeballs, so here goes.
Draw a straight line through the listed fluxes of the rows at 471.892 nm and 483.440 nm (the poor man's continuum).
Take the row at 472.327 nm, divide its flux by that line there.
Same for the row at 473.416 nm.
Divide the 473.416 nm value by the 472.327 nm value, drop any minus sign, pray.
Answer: 0.931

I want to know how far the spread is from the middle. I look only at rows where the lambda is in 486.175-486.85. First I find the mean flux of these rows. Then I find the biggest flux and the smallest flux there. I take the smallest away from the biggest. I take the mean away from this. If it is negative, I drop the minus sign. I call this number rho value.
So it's 16.1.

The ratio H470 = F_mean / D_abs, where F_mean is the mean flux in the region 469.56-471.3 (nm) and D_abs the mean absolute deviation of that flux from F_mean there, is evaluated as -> 18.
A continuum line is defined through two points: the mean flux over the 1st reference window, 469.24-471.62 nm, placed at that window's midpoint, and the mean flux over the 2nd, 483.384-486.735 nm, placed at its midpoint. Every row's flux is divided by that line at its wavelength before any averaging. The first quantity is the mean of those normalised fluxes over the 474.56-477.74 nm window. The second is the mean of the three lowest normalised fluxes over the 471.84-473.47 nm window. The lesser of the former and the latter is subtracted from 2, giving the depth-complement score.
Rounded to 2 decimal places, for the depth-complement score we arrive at 1.04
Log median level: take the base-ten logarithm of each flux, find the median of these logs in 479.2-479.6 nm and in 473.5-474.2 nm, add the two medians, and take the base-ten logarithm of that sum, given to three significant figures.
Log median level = 0.449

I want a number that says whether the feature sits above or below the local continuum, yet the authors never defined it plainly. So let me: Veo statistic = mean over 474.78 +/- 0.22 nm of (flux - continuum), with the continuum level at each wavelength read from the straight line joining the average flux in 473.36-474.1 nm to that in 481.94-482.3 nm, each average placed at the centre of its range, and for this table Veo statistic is 2.1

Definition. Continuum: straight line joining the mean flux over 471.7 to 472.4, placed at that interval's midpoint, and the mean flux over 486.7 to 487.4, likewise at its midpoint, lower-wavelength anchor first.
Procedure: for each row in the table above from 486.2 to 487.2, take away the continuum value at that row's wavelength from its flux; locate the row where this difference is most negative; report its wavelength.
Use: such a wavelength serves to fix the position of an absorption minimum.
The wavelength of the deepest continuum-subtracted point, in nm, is 486.231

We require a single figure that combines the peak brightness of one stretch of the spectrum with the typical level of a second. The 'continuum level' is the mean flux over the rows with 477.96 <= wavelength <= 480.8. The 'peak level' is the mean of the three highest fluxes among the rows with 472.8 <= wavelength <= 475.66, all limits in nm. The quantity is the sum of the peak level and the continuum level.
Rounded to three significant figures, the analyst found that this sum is 53.9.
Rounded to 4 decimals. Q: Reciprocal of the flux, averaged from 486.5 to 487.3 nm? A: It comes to 0.0430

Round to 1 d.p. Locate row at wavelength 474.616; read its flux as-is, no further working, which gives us 26.6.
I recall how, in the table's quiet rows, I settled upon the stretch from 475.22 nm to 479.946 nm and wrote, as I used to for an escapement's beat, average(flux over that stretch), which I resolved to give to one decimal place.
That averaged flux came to 25.7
